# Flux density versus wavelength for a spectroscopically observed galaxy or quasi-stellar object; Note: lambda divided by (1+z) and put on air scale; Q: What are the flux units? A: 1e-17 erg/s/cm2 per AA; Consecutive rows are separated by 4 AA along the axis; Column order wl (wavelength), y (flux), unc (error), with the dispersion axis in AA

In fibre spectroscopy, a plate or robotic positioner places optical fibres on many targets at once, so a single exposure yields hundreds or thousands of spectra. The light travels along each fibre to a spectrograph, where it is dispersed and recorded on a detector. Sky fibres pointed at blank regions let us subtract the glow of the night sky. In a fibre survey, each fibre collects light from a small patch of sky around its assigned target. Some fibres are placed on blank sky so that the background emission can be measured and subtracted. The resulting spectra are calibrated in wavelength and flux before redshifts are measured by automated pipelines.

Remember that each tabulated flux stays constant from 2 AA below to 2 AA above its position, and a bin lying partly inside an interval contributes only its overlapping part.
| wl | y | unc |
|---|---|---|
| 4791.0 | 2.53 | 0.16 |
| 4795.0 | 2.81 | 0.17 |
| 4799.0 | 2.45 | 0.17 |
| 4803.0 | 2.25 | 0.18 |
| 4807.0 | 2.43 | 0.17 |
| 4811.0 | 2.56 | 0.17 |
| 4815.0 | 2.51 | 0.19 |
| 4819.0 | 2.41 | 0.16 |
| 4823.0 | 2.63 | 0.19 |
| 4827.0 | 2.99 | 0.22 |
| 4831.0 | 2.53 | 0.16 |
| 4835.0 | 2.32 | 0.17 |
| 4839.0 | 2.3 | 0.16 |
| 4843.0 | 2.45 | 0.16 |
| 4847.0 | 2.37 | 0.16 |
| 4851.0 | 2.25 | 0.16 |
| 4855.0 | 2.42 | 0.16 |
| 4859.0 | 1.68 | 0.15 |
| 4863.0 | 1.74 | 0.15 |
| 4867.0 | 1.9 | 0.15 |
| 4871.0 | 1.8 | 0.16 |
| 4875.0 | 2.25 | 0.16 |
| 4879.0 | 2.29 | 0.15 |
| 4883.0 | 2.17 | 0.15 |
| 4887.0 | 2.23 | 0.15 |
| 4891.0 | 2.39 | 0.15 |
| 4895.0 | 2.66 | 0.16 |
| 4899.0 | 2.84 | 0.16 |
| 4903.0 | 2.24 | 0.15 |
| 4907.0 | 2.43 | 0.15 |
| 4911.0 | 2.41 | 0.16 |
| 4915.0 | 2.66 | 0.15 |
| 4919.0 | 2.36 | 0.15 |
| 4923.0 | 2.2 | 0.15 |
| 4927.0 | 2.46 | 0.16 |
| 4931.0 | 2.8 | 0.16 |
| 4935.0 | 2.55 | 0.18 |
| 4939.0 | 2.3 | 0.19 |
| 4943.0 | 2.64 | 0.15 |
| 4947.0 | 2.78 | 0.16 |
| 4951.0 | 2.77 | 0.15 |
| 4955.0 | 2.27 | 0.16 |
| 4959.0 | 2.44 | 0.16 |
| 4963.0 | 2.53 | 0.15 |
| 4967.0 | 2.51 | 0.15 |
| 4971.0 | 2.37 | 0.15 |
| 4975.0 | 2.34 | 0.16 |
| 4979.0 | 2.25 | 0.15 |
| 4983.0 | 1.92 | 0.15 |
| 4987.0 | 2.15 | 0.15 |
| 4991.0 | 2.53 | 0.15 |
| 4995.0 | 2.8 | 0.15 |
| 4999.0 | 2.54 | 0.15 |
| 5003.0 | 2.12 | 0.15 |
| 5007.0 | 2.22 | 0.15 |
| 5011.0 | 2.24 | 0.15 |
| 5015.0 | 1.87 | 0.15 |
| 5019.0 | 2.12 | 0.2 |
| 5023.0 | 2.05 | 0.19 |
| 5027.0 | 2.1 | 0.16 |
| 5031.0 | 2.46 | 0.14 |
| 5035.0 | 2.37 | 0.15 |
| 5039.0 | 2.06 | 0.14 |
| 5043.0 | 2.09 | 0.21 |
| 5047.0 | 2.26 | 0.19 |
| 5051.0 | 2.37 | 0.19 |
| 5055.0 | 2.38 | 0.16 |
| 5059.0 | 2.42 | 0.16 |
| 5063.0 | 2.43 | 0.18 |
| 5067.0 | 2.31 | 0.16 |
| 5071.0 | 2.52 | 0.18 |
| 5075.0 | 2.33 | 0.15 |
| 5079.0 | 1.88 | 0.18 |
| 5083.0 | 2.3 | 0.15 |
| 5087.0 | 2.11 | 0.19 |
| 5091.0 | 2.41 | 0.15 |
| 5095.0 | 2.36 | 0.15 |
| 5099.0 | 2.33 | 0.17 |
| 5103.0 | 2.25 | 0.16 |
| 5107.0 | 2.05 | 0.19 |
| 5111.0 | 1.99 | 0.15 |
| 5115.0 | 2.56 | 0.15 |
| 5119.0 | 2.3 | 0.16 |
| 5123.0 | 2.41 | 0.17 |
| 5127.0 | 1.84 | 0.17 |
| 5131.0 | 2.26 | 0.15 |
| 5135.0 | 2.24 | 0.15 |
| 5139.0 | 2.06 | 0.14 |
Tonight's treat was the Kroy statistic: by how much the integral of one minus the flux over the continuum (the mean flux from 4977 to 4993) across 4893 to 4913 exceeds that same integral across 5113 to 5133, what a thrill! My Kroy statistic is -2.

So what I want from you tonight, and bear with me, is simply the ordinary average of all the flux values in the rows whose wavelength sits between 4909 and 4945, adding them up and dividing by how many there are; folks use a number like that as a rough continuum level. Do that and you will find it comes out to 2.49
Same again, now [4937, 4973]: 2.51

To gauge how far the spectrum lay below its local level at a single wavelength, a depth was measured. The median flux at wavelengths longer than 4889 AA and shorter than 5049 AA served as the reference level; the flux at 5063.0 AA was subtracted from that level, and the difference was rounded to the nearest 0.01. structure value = -0.06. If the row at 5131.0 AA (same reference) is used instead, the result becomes 0.11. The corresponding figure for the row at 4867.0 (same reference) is 0.47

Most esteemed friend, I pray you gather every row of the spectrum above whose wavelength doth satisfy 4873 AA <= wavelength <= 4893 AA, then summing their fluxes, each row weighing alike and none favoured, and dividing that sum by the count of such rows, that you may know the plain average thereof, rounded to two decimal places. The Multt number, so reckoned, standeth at 2.27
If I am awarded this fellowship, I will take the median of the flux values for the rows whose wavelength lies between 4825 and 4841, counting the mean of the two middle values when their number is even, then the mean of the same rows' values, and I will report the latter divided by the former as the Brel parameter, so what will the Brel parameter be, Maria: 1.05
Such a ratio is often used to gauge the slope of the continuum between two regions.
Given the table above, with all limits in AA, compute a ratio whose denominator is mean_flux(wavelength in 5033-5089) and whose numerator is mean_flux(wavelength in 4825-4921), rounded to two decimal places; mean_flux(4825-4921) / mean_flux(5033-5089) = 1.02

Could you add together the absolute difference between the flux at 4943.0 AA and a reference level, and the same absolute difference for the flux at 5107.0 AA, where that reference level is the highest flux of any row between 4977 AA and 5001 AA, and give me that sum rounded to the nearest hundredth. 0.91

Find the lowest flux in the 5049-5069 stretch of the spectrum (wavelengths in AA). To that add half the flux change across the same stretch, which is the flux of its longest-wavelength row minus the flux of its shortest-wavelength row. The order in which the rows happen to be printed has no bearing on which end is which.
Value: 2.28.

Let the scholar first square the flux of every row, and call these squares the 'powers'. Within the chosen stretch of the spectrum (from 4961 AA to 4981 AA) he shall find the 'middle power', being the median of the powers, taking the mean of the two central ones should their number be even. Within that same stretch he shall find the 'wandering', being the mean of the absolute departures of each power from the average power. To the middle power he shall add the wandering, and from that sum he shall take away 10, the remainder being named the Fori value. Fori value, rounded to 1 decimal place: -3.9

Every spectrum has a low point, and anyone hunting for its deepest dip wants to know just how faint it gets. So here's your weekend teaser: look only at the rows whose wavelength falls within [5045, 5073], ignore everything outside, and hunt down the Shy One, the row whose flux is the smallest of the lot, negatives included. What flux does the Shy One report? 2.26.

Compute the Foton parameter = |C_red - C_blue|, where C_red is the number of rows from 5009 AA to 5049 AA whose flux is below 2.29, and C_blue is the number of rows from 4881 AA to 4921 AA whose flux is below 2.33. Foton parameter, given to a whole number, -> 5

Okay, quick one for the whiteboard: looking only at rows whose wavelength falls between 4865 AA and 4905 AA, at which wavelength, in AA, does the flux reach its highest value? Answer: 4899.0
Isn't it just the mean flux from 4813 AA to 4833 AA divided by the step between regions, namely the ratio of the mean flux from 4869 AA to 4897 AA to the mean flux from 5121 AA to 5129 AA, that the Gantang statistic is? 2.46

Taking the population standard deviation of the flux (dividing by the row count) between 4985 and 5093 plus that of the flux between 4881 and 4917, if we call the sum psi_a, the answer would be 0.42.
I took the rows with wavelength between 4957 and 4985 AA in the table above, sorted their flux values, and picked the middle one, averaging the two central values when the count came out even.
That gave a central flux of 2.37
